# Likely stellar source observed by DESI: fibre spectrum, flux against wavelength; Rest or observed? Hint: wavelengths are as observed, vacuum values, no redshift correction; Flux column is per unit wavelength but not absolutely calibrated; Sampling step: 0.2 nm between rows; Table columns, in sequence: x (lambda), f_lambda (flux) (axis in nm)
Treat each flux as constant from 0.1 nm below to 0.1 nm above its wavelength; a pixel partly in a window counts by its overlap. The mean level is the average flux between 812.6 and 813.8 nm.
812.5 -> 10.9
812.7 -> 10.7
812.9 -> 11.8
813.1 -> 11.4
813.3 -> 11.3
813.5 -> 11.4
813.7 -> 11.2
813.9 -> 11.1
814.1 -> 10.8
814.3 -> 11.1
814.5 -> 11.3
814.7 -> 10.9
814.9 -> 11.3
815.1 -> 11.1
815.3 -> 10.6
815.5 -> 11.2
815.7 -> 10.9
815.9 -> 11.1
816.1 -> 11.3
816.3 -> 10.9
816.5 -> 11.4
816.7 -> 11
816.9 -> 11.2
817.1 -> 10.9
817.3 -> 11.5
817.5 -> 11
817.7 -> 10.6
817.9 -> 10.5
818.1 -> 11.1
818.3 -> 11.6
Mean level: 11.30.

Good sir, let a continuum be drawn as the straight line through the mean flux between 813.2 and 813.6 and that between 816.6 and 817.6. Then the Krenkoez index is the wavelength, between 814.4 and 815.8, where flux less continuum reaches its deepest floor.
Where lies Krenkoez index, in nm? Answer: 815.3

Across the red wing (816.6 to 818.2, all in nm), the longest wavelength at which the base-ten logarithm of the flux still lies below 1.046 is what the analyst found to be 818.1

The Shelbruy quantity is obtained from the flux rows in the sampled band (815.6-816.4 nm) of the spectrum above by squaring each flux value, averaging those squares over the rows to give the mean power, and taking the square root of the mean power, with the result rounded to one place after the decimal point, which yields 11.1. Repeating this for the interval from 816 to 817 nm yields 11.2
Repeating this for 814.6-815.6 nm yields 11.0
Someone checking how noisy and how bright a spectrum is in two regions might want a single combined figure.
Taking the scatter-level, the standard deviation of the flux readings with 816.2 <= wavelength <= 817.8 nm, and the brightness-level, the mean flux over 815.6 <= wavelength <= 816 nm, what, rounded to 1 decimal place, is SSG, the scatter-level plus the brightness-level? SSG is 11.3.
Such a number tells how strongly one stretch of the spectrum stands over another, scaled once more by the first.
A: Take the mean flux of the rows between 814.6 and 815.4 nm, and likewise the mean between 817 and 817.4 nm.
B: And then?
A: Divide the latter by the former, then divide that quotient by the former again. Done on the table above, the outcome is 0.093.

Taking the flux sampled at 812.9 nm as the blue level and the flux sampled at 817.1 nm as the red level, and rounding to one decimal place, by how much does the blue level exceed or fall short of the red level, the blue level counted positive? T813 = 0.9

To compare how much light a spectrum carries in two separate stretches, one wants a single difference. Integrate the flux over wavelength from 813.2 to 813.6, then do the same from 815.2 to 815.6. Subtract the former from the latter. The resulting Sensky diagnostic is -0.18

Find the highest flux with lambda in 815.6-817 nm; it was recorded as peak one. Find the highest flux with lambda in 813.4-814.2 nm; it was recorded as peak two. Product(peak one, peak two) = 130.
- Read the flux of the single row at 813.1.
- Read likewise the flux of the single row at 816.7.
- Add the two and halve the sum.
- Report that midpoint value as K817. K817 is 11.2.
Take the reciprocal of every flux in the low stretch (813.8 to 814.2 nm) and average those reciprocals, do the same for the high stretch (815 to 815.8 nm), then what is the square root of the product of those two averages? 0.0914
